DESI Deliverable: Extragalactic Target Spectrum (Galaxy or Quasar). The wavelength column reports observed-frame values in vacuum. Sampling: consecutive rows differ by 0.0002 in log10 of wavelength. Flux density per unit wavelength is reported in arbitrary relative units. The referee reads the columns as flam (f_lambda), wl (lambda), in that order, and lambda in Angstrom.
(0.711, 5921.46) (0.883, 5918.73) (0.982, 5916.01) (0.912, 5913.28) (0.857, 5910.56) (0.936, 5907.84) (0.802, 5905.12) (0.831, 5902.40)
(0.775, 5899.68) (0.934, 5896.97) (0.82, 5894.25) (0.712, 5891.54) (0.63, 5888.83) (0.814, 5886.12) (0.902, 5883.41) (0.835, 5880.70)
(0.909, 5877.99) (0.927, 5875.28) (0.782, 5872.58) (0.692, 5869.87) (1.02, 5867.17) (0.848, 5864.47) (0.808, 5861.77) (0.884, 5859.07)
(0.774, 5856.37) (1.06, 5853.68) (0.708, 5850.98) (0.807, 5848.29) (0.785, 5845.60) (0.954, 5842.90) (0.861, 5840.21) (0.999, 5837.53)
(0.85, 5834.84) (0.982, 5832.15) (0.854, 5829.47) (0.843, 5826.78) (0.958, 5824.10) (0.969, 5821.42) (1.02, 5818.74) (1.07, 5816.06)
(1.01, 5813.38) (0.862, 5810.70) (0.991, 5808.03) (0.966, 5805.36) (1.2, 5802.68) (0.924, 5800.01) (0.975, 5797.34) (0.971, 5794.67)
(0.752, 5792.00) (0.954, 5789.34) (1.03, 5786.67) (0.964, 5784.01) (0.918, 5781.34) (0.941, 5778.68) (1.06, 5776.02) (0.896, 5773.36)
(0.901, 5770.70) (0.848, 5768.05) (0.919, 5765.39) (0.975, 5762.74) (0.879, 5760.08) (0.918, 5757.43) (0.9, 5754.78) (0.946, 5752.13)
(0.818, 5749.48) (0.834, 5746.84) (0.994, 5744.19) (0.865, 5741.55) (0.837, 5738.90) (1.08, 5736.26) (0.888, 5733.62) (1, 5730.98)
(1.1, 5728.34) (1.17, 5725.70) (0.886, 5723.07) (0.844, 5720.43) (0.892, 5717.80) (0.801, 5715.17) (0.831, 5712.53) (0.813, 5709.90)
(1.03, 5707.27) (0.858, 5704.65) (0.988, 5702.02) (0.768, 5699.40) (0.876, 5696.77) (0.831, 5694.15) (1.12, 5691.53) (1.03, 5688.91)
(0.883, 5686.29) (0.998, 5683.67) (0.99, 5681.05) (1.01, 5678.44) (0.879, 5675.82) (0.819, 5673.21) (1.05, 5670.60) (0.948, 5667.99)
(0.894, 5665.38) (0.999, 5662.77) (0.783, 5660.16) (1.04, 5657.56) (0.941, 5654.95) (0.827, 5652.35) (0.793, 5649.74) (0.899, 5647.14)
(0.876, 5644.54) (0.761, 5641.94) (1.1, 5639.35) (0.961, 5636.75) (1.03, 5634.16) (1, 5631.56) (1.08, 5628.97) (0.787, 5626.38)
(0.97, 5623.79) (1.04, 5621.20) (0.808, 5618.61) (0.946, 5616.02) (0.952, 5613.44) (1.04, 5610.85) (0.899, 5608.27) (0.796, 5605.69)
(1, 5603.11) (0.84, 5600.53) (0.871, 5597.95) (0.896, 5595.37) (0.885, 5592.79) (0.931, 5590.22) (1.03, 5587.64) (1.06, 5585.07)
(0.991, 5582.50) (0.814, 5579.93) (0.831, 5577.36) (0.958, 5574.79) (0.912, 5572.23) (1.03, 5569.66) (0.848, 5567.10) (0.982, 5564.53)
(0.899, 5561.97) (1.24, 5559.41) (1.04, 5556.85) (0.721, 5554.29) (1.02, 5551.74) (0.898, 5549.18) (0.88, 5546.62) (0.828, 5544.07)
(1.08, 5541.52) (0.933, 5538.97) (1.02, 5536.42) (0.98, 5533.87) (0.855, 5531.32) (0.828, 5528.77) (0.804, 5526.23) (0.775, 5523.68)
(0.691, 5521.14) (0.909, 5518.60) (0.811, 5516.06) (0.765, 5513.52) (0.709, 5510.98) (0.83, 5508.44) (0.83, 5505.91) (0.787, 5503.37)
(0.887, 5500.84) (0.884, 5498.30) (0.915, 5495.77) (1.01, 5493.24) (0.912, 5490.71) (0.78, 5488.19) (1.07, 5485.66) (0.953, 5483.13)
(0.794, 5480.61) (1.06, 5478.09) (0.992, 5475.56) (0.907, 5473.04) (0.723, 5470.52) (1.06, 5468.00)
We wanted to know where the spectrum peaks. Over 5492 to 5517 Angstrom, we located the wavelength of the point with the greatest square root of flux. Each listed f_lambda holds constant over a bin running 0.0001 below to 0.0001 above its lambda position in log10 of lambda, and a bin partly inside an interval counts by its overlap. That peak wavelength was 5493.24 Angstrom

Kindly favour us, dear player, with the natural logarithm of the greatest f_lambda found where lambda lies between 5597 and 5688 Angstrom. 0.10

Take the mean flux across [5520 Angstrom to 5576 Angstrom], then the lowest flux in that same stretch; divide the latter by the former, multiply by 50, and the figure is 38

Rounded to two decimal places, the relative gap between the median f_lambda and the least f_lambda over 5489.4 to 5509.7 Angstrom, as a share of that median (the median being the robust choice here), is 0.11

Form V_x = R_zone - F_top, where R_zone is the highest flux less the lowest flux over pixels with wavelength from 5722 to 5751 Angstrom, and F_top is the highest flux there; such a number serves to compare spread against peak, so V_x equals -0.818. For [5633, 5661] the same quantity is -0.761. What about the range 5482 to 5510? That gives -0.780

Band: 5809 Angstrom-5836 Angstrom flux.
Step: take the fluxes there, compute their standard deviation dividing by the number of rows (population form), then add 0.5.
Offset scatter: 0.58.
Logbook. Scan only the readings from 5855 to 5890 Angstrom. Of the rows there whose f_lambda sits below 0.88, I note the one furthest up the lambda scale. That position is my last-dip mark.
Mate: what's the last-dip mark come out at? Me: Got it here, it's 5888.83 Angstrom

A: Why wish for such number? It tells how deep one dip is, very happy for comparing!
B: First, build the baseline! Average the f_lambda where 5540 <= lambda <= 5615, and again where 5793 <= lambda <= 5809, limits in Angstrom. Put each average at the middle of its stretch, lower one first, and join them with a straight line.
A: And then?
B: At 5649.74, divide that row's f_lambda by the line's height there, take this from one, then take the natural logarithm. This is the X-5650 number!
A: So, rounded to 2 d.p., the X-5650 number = -1.76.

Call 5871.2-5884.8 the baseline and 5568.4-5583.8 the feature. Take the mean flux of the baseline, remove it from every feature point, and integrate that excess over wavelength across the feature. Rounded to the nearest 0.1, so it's 0.8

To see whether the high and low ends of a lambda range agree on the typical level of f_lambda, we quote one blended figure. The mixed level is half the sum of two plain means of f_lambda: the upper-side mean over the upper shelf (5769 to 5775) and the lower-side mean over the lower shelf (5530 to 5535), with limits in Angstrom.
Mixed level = 0.91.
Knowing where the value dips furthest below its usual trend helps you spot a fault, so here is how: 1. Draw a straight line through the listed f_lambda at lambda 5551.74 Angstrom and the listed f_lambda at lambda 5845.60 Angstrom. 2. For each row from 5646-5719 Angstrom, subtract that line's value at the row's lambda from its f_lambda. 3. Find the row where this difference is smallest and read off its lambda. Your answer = 5660.16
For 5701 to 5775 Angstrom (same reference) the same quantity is 5715.17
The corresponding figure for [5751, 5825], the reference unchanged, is 5792.00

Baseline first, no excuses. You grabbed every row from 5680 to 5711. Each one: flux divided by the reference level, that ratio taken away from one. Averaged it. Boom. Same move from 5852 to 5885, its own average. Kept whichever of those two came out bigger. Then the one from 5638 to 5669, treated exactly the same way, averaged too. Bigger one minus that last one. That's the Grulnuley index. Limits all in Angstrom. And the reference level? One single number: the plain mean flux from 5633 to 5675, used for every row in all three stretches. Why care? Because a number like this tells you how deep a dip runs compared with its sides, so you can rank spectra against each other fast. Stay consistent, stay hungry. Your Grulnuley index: 0.04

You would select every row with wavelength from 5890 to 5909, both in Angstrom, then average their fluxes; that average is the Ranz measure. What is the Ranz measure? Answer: 0.83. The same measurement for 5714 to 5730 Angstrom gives 0.95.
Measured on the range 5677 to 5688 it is 0.97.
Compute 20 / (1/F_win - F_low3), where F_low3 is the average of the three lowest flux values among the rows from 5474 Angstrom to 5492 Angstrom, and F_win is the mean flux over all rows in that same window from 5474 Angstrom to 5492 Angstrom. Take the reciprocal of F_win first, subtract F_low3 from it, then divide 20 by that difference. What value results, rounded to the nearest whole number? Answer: 84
